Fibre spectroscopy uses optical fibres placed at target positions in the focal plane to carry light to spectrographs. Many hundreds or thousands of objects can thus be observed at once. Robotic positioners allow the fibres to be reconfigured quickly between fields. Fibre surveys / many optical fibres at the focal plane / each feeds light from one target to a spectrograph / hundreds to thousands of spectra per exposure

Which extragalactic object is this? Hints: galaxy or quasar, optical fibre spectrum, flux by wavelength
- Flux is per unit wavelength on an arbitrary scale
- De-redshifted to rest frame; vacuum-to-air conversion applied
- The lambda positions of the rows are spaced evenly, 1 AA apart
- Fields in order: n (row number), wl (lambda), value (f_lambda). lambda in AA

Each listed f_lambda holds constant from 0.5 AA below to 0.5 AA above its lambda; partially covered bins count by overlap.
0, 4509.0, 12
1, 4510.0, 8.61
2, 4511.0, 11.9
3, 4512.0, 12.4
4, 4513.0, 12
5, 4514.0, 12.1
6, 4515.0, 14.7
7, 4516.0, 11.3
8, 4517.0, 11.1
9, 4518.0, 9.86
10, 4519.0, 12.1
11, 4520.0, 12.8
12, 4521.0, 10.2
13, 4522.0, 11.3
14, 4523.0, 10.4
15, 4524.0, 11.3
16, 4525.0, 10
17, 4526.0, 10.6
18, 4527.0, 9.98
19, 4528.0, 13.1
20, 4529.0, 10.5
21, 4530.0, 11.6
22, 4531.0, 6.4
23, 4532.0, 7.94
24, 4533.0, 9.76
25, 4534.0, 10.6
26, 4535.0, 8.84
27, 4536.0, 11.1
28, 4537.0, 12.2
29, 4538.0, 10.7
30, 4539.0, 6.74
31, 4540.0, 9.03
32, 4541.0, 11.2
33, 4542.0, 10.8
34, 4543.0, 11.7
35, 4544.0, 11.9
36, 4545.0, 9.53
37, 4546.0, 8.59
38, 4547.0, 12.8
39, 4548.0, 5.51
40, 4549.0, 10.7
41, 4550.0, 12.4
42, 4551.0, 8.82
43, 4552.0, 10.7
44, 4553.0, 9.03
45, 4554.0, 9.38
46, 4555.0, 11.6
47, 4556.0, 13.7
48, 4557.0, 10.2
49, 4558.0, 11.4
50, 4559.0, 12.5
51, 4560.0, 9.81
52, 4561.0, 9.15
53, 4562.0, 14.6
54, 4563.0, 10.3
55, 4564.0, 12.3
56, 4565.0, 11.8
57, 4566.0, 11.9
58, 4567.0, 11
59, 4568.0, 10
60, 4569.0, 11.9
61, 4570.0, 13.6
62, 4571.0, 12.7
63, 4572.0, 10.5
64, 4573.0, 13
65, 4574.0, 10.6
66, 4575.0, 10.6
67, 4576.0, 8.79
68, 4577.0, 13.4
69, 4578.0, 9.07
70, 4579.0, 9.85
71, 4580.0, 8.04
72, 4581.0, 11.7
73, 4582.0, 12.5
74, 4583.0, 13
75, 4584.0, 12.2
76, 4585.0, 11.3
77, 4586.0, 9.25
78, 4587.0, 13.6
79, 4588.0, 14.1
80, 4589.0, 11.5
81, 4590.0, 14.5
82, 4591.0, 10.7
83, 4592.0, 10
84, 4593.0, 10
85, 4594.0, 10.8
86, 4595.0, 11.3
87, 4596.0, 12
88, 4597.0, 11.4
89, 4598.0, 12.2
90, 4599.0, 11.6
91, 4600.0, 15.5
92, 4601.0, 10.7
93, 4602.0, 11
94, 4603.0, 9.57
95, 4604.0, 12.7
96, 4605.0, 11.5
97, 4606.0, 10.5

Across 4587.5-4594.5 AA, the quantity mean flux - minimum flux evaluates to 1.7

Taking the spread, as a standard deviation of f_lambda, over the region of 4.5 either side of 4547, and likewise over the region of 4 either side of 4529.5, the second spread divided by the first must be 0.88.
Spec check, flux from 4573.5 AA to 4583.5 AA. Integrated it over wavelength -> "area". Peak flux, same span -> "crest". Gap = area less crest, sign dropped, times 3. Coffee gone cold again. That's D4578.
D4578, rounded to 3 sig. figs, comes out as 282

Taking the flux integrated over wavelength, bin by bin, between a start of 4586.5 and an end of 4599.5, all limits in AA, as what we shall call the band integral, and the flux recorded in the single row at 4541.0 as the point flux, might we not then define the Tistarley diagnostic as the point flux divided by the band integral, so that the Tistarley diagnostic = 0.073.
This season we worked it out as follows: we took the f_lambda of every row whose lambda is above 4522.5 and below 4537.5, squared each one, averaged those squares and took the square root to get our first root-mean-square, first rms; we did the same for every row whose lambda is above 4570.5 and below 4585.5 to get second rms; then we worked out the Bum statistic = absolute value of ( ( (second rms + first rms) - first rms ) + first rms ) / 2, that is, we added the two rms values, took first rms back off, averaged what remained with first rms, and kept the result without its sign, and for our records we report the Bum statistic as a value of 10.8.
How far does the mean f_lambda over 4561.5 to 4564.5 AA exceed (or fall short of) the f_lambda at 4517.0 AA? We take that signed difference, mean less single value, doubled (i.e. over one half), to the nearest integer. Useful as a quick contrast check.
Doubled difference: 3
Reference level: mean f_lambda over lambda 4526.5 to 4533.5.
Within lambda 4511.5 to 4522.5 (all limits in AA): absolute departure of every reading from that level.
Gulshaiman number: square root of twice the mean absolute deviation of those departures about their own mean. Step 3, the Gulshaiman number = 1.38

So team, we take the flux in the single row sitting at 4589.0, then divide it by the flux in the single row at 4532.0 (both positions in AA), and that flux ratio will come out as 1.4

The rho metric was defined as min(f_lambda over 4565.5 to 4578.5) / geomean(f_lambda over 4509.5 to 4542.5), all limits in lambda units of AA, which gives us 0.83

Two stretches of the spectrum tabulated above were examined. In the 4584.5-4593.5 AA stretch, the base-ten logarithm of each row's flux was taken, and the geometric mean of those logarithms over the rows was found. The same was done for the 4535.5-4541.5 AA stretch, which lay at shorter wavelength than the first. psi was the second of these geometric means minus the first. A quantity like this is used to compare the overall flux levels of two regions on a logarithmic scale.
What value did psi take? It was -0.06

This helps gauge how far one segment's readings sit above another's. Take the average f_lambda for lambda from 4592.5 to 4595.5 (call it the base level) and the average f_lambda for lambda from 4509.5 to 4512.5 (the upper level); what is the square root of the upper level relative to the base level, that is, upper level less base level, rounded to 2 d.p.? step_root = 0.52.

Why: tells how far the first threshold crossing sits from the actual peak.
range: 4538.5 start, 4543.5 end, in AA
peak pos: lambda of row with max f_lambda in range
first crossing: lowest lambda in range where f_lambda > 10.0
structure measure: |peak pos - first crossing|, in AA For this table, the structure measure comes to 2 AA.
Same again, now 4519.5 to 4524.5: 0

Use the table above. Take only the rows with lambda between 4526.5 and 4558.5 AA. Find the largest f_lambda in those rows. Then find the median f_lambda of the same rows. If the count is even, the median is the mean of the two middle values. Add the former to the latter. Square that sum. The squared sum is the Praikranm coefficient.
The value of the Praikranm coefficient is 593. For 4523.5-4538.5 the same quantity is 562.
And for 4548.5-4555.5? 534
